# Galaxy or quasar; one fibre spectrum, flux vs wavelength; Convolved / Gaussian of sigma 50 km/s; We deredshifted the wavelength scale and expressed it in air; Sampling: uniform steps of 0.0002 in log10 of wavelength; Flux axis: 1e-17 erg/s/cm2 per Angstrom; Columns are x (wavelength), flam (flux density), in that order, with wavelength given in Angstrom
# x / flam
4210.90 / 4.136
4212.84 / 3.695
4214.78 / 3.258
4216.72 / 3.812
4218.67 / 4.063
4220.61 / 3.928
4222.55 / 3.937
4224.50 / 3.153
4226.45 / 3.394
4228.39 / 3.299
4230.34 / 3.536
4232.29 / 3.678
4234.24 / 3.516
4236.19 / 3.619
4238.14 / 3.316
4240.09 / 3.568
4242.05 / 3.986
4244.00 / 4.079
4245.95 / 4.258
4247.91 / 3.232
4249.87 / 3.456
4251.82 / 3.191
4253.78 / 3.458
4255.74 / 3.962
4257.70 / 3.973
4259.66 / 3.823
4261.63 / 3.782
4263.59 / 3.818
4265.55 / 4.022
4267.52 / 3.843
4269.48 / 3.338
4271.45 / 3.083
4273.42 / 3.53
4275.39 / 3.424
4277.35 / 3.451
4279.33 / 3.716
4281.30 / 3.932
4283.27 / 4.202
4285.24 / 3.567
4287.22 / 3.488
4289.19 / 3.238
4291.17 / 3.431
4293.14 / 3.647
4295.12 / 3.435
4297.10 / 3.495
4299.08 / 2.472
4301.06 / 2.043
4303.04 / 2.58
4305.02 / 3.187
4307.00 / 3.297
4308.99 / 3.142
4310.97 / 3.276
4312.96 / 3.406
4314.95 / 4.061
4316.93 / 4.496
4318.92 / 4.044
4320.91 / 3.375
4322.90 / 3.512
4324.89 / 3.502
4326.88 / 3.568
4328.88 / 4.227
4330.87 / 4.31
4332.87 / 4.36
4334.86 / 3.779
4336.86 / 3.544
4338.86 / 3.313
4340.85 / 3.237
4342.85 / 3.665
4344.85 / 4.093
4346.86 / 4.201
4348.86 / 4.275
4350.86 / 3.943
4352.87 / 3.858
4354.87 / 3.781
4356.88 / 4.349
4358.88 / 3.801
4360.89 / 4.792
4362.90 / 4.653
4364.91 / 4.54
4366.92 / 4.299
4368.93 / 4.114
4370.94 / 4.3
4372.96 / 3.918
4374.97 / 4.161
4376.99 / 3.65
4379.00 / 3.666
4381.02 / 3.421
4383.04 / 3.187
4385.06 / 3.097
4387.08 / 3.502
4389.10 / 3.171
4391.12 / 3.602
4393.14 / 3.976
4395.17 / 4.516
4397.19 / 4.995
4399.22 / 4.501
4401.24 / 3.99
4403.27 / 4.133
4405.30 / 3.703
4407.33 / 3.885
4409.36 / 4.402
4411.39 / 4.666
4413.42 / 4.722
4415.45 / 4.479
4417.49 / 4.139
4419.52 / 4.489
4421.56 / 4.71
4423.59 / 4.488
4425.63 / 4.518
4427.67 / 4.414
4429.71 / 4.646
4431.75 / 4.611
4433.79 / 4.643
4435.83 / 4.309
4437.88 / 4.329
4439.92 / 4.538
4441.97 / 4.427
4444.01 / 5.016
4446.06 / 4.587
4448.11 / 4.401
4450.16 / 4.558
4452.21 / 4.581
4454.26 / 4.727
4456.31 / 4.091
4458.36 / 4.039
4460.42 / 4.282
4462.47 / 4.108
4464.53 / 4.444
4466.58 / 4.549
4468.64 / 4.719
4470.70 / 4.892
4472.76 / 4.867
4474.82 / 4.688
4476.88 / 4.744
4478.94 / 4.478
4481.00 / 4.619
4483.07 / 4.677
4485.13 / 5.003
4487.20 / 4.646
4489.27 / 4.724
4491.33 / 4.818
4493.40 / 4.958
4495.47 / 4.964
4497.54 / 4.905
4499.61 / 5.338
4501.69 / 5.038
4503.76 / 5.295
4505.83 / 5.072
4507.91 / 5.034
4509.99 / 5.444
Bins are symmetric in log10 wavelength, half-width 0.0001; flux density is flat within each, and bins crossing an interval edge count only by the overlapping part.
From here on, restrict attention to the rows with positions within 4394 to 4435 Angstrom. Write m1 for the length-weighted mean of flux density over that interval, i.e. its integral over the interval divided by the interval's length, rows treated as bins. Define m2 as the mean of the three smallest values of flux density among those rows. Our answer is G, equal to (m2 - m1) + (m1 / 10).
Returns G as -0.13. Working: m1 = 4.4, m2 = 3.9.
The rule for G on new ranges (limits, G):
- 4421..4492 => -0.03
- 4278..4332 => -0.79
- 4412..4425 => 0.31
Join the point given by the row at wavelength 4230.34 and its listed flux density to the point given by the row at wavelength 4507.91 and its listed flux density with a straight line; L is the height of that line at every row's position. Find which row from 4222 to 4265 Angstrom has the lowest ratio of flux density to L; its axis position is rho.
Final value 4251.82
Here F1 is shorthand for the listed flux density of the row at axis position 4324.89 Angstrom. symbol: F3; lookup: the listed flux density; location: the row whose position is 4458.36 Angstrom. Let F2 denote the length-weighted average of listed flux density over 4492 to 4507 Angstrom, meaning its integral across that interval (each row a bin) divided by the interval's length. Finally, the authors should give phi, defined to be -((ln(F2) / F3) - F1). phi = 3.1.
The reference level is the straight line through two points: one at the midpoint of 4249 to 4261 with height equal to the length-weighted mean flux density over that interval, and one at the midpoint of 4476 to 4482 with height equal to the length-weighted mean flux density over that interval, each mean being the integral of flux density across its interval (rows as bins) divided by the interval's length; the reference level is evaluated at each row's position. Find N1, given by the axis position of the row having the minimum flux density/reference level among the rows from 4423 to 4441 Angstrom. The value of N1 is 4435.83 Angstrom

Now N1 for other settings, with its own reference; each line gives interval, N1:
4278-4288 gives 4287.22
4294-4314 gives 4301.06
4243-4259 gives 4251.82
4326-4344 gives 4340.85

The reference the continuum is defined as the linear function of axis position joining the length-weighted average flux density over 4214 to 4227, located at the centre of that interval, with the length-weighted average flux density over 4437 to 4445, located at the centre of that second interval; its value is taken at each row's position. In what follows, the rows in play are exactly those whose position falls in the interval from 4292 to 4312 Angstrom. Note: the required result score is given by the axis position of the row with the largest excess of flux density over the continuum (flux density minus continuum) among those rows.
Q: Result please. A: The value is 4293.14 Angstrom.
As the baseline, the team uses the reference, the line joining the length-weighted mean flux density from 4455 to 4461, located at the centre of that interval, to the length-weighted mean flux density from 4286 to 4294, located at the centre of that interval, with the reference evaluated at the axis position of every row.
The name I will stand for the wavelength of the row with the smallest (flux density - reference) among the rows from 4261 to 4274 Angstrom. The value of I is 4271.45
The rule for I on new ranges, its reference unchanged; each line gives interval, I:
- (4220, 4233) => 4224.50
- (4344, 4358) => 4354.87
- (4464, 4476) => 4464.53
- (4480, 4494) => 4481.00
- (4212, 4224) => 4214.78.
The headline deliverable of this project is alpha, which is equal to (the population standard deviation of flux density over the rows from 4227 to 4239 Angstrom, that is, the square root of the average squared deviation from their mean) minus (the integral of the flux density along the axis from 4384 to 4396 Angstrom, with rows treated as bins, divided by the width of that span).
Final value -3.5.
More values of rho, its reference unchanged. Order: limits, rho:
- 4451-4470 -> 4458.36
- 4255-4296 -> 4271.45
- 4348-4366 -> 4354.87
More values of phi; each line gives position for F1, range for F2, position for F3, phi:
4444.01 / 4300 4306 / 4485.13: 4.8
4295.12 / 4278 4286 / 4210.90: 3.1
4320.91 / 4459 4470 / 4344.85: 3.0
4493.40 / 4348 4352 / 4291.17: 4.5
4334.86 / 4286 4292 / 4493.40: 3.5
